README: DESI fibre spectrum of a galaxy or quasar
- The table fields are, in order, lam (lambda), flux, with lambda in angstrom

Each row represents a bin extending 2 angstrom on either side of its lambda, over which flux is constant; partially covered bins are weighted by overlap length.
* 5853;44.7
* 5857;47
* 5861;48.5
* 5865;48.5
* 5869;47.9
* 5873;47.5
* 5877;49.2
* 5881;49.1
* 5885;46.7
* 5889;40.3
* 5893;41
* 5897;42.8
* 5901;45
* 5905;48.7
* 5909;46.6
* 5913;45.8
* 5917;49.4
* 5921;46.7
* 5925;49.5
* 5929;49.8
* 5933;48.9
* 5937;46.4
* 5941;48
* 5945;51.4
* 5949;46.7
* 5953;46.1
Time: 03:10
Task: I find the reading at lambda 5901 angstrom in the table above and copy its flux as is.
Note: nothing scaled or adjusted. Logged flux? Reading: 45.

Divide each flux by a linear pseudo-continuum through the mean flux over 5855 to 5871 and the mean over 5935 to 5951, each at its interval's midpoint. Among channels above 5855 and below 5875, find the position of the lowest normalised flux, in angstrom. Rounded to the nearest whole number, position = 5857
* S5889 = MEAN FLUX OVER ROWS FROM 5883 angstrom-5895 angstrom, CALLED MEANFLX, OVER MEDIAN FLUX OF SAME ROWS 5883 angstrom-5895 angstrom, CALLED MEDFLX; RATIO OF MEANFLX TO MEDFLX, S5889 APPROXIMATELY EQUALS 1.04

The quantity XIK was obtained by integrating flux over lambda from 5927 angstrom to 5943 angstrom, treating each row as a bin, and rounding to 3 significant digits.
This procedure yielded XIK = 772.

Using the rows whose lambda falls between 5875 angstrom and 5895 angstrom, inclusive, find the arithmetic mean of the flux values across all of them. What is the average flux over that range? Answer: 45.3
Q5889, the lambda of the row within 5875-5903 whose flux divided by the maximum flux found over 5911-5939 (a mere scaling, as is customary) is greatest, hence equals 5877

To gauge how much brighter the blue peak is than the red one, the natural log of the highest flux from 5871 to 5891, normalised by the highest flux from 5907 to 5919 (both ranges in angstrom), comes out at -0.004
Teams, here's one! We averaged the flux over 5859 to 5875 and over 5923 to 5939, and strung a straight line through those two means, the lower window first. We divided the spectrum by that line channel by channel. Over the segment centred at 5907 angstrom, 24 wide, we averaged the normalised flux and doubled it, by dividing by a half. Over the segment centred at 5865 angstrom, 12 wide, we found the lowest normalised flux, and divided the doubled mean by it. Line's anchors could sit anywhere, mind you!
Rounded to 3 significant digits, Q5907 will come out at 1.92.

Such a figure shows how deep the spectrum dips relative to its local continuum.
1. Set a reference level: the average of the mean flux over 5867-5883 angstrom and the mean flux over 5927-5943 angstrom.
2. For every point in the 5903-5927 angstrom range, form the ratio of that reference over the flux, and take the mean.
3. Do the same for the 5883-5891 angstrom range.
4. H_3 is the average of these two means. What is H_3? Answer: 1.07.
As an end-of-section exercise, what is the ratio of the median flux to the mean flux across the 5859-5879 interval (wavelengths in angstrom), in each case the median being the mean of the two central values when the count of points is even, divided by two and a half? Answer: 0.401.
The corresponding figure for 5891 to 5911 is 0.402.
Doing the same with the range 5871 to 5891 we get 0.408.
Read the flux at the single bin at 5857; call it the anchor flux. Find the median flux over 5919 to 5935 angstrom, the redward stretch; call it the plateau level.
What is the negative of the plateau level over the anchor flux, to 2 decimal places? -1.05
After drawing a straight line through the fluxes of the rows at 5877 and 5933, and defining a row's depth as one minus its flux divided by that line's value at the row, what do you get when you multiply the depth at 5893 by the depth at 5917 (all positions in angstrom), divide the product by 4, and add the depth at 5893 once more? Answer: 0.165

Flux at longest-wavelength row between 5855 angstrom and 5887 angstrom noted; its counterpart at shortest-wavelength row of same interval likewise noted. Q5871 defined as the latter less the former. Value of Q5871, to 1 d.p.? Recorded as 0.3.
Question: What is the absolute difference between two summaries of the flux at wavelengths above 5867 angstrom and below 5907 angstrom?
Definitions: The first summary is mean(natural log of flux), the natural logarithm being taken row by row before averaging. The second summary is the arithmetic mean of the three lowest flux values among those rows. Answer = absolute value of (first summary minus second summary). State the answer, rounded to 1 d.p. 37.5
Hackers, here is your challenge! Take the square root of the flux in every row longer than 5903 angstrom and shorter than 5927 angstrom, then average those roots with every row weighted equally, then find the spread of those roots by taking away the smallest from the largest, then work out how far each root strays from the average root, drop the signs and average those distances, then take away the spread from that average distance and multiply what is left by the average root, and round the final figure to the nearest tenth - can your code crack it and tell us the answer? -1.1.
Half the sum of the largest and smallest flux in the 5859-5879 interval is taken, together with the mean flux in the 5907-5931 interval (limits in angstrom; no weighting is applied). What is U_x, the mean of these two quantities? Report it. 48.2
